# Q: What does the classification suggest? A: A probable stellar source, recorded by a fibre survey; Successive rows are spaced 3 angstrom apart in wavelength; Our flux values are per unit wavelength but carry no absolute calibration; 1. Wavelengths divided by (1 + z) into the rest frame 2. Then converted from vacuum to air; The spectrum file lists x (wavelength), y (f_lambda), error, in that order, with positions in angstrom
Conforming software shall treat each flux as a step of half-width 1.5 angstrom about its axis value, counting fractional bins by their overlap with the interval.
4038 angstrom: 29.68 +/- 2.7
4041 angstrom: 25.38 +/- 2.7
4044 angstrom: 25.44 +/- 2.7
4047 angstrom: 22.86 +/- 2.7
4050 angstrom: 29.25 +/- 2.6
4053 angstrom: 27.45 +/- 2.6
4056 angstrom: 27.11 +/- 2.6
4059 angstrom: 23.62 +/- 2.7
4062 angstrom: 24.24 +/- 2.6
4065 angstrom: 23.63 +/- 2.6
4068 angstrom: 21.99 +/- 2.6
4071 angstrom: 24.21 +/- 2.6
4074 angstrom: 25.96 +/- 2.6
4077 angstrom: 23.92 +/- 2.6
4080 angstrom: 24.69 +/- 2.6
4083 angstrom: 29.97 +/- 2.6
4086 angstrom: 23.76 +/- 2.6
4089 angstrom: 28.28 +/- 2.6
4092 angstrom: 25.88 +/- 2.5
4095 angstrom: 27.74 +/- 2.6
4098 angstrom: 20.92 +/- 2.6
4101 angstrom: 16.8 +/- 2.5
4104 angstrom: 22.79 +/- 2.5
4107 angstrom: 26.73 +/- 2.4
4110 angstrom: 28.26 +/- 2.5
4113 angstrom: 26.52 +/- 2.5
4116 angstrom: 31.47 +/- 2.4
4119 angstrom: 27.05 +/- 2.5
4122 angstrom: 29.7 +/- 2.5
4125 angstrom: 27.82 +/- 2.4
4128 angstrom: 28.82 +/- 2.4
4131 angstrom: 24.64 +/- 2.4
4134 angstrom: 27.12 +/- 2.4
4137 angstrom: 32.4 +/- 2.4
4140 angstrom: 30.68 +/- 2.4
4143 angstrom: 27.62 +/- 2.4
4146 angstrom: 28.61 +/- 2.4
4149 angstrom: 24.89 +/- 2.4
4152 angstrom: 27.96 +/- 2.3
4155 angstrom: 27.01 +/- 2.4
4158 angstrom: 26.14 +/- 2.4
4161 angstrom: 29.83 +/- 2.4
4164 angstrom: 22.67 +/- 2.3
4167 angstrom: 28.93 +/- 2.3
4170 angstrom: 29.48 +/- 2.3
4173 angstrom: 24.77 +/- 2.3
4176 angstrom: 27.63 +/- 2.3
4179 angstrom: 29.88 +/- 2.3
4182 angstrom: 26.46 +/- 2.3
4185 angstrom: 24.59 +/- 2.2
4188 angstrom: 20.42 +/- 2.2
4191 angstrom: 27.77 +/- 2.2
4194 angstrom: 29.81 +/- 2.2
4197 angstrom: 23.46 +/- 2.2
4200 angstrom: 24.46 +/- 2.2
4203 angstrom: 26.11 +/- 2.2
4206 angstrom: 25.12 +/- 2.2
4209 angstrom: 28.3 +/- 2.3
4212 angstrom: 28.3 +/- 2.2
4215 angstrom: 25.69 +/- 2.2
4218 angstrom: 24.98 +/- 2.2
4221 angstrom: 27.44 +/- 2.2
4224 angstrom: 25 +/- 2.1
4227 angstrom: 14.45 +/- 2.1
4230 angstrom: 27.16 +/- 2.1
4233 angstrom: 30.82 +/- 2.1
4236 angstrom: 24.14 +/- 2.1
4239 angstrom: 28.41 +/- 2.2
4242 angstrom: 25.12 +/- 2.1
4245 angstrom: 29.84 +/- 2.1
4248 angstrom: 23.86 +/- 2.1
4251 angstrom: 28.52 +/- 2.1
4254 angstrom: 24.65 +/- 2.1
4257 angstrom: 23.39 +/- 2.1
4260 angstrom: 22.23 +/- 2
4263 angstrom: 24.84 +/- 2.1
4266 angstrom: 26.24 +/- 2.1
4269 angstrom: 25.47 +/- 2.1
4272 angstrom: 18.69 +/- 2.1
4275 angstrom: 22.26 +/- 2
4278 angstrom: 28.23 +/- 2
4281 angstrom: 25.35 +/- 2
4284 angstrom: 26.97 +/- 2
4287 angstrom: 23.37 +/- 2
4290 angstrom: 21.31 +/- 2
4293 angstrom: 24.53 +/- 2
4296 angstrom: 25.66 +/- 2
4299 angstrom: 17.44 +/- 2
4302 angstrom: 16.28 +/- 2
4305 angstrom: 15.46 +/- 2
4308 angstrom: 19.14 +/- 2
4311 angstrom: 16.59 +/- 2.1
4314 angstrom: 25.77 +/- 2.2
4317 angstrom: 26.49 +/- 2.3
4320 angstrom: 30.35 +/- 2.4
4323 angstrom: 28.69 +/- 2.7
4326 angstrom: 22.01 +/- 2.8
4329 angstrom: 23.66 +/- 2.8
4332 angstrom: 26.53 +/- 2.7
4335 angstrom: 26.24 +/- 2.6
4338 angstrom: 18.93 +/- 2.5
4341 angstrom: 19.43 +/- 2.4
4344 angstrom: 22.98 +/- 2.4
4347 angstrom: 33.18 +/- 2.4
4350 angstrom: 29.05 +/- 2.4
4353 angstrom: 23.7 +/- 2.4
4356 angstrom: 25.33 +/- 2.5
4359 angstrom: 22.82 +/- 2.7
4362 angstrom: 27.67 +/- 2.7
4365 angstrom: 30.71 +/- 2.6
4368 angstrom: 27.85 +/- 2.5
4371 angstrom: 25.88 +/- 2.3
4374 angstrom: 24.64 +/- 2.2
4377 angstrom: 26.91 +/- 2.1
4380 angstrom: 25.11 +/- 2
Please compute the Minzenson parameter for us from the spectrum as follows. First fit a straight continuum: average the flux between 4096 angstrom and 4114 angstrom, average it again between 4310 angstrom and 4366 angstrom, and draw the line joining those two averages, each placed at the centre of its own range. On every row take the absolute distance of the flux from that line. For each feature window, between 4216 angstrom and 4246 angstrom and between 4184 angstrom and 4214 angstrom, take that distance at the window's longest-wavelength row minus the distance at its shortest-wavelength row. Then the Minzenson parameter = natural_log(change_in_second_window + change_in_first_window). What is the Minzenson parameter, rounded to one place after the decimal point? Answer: 2.1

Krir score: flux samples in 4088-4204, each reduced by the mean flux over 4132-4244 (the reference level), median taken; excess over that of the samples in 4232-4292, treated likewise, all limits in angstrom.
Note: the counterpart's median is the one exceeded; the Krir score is 2.1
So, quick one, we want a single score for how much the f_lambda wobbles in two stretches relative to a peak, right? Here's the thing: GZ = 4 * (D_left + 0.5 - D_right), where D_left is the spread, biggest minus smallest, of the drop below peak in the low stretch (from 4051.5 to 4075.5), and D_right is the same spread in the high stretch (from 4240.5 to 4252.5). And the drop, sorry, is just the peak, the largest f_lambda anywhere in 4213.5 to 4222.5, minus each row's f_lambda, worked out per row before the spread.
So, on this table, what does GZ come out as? 0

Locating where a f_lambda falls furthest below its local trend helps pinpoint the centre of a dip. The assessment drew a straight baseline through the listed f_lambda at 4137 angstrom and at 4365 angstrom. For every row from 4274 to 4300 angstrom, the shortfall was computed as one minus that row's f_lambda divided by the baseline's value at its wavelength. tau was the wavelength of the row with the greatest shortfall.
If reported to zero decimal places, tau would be 4299 angstrom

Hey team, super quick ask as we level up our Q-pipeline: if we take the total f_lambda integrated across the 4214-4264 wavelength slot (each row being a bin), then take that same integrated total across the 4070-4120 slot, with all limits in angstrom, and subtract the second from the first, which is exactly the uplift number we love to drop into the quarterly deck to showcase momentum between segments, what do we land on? -13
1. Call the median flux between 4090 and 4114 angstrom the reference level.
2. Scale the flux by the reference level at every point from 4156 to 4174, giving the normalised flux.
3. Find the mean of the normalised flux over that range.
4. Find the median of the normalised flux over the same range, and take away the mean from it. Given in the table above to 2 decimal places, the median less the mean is 0.02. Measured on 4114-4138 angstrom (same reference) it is -0.01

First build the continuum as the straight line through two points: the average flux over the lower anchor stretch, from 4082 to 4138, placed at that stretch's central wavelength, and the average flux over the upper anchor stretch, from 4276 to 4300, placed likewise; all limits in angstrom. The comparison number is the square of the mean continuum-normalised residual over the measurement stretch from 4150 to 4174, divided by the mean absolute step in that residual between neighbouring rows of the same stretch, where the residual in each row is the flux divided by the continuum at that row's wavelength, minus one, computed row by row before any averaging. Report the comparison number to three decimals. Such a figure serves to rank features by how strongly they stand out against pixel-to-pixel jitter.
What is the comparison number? 0.016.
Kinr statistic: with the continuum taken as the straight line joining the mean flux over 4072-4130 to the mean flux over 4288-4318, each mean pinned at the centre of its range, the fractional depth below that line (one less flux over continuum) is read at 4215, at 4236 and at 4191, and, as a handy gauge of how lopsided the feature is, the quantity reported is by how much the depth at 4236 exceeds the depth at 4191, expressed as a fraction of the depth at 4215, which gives -0.9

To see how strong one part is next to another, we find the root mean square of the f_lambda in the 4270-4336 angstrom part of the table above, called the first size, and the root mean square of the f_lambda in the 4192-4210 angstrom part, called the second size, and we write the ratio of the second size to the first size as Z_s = 1.11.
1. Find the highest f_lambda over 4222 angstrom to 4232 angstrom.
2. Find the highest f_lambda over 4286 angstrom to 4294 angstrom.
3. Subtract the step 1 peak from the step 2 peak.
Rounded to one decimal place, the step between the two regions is -2.6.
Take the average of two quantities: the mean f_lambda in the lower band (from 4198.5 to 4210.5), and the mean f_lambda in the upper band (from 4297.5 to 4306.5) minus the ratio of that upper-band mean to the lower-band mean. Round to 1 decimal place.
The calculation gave 20.9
